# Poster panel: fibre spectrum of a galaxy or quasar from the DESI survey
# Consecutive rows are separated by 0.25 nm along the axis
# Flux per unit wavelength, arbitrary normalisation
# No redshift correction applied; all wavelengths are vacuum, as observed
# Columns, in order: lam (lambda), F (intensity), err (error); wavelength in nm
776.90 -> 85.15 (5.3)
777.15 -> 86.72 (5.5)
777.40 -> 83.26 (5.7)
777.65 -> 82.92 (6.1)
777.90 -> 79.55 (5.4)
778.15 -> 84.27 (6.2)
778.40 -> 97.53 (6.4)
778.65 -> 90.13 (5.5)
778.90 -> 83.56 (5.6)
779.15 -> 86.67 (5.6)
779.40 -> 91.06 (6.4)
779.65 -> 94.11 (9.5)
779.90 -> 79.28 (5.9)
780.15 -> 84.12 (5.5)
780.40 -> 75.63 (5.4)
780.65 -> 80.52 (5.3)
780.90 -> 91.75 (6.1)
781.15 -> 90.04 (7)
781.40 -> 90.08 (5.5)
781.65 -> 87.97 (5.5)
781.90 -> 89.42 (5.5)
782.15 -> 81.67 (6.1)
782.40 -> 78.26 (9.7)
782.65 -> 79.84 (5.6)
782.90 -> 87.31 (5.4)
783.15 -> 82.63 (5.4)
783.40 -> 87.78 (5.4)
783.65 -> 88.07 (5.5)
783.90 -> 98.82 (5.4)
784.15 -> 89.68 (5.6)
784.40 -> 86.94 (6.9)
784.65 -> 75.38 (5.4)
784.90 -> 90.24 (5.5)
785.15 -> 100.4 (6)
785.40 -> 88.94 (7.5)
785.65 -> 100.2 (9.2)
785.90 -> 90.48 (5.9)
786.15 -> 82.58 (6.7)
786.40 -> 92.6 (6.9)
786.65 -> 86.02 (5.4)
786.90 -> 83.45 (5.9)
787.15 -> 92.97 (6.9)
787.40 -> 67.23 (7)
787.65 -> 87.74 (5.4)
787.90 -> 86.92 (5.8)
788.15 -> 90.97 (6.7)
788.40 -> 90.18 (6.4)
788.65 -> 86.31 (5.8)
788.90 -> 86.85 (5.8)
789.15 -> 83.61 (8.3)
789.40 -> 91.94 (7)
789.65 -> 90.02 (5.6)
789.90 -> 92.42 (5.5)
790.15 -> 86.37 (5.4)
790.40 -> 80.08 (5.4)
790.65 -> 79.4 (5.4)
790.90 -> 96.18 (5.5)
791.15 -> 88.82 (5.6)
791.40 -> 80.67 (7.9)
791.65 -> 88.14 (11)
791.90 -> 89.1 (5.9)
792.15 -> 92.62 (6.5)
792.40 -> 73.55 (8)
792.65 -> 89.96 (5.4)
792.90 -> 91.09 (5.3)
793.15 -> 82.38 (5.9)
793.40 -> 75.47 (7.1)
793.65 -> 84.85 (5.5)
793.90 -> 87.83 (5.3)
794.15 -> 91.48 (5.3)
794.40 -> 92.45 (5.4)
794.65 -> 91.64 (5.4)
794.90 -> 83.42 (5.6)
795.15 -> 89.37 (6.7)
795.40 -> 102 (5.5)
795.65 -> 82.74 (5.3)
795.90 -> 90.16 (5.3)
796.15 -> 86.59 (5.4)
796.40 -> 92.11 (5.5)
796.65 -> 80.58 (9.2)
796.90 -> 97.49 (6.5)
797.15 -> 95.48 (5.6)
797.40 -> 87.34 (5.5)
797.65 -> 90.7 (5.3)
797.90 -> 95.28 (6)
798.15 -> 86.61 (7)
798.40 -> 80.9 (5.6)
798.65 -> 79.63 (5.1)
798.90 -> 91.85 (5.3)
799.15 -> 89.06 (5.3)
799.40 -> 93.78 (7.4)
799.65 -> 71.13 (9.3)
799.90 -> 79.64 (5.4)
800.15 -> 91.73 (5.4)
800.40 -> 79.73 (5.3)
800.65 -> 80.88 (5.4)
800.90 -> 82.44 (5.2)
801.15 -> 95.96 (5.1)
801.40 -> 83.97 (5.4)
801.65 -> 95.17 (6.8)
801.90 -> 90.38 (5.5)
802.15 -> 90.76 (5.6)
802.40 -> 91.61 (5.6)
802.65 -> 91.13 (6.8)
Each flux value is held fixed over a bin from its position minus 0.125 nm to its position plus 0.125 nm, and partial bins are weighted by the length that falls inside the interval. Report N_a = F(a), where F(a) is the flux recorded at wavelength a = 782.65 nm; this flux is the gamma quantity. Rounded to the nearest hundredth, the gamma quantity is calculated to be 79.84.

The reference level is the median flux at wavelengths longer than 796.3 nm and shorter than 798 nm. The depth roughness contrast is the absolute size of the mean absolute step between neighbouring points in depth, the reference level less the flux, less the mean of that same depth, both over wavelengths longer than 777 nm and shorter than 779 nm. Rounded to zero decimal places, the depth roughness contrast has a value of 1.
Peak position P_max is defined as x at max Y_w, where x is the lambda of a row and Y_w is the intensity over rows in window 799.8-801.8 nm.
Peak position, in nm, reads 801.15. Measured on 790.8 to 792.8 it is 790.90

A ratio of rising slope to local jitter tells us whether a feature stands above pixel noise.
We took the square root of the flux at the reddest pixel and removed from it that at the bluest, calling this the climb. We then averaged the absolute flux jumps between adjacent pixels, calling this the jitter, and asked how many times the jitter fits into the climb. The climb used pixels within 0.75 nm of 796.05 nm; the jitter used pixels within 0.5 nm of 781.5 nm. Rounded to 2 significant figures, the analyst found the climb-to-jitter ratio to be -0.94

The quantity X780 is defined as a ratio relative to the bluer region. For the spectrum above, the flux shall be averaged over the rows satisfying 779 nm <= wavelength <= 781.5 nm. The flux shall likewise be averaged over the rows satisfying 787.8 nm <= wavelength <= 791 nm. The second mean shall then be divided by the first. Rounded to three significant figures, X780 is 1.02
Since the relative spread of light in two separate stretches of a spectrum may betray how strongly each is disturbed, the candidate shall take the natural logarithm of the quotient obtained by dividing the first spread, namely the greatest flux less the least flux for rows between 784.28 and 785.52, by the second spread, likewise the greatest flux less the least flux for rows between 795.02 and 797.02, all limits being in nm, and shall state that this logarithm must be 0.2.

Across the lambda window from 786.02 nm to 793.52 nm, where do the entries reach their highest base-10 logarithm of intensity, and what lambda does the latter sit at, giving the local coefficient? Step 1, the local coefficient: 790.90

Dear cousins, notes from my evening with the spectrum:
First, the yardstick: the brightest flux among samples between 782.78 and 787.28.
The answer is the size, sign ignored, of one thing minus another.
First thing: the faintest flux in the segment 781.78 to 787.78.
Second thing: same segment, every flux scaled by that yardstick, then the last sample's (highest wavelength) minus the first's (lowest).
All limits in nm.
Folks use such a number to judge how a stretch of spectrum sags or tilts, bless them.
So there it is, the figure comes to 67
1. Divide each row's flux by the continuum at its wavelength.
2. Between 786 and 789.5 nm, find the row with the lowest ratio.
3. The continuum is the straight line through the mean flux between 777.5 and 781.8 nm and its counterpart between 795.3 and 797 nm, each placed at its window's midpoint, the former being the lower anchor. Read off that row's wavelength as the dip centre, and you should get 787.40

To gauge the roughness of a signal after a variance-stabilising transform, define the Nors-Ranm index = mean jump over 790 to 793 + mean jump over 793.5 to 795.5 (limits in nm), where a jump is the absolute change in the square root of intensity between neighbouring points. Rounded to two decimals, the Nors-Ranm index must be 0.70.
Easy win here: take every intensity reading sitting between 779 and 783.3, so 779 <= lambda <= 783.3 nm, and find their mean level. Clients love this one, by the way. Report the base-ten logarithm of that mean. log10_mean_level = 1.931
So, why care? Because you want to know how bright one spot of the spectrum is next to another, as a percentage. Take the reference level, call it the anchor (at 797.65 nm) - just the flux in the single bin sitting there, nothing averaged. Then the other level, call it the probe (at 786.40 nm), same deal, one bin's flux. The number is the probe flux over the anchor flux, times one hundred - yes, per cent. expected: 102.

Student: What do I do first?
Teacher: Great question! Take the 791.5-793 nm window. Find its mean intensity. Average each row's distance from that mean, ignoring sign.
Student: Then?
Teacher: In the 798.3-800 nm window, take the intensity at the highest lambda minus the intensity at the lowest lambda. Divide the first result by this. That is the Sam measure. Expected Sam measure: -3.7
